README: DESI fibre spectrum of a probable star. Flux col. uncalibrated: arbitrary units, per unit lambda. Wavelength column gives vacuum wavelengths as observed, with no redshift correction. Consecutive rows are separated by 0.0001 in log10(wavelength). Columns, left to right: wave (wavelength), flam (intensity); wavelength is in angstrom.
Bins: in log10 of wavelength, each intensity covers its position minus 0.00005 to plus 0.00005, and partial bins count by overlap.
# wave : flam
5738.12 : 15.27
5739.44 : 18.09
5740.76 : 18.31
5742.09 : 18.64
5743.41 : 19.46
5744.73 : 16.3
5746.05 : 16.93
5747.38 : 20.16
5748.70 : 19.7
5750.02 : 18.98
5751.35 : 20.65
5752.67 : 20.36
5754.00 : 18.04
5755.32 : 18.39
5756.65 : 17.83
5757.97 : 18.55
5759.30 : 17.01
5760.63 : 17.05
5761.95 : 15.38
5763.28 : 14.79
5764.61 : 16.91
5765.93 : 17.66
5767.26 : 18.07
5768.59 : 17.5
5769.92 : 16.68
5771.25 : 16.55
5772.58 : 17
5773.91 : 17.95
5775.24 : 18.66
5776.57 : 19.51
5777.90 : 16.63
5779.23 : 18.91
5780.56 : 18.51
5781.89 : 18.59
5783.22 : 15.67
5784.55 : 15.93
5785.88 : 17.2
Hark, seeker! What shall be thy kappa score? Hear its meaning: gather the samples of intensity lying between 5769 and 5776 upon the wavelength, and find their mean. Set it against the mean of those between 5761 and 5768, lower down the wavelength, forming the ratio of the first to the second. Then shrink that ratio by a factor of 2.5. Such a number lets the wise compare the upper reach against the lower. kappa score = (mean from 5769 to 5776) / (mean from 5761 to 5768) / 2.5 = 0.419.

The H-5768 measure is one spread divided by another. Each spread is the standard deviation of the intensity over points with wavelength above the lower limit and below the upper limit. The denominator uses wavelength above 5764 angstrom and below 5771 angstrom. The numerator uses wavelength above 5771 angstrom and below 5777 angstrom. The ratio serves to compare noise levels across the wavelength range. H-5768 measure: 2.1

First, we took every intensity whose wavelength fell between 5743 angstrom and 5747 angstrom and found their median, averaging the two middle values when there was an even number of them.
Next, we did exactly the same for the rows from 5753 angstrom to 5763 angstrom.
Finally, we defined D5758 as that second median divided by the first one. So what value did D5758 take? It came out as 1.05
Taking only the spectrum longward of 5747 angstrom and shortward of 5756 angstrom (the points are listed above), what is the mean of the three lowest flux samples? 18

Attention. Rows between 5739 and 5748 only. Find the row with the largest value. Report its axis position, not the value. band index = 5747.38 angstrom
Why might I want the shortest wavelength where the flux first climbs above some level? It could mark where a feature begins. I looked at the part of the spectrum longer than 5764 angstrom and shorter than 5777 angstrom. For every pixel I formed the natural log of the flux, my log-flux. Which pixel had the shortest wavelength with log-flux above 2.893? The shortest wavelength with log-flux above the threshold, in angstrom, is 5767.26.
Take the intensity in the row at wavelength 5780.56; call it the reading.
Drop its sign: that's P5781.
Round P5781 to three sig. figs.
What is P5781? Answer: 18.5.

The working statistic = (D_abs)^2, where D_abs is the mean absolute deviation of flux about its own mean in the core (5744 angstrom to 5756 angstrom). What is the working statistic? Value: 1.6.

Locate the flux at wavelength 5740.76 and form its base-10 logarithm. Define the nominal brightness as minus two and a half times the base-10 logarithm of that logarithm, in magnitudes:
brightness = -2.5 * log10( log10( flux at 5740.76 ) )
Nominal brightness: -0.25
